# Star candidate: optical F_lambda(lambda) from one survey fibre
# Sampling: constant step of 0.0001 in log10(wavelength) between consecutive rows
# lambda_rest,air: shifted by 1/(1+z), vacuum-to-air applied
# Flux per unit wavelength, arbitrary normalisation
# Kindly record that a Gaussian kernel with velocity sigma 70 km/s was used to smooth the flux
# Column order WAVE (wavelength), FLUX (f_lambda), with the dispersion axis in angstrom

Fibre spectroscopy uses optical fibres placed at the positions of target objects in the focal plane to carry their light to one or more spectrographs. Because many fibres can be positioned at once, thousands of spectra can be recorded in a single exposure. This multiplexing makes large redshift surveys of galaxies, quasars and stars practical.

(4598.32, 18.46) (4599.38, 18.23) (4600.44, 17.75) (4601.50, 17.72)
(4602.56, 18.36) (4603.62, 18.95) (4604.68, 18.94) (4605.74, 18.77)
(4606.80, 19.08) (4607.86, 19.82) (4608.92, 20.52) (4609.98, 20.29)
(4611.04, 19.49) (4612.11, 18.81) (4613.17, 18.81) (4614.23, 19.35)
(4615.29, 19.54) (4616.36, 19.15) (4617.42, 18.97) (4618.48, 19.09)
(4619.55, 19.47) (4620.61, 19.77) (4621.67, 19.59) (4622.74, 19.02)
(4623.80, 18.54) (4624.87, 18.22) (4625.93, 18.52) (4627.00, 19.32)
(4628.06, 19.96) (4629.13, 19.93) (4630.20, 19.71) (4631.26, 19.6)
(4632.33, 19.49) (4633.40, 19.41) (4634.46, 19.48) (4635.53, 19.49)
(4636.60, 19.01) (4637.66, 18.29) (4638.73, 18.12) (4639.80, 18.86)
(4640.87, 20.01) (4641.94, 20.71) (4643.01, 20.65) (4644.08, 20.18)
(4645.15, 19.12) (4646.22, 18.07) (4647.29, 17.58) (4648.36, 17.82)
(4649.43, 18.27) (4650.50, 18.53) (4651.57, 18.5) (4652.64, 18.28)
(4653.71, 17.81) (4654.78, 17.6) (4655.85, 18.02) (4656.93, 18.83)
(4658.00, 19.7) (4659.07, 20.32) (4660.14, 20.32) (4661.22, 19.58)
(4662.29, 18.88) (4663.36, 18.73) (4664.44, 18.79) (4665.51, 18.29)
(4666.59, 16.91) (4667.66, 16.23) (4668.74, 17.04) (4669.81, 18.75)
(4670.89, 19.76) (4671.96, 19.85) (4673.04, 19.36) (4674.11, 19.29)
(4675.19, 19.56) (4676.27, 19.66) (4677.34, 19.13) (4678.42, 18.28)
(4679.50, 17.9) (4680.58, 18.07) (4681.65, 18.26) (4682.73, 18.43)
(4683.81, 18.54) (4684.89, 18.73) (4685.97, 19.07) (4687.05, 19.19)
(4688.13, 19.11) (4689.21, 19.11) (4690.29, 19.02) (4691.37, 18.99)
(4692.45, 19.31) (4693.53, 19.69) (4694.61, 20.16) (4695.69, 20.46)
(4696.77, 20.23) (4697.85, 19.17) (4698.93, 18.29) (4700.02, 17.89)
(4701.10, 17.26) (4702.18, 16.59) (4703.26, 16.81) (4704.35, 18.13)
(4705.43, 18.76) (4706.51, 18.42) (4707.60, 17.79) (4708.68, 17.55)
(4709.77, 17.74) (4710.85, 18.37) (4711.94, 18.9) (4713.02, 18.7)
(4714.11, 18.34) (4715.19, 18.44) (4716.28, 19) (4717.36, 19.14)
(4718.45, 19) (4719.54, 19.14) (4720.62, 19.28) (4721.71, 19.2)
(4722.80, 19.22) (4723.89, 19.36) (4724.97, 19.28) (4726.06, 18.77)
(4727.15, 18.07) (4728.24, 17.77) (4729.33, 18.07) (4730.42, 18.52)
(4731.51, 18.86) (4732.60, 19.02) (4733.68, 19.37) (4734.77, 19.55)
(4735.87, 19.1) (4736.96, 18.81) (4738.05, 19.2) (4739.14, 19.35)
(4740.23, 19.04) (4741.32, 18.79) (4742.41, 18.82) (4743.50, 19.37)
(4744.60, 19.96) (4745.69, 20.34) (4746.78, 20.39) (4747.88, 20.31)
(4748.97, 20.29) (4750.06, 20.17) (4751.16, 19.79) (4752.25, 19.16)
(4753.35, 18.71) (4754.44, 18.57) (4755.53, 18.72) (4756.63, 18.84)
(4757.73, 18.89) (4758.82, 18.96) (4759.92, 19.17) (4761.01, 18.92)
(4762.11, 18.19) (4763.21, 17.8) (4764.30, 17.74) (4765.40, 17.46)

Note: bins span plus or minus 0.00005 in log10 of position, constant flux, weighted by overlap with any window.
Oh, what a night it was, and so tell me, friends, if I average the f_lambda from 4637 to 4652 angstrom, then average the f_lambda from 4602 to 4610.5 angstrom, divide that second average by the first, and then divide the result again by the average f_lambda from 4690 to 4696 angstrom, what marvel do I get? 0.0522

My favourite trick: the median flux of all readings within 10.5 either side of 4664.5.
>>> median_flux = 18.83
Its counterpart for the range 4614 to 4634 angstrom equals 19.41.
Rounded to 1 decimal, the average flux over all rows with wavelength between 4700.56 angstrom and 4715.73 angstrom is 18.0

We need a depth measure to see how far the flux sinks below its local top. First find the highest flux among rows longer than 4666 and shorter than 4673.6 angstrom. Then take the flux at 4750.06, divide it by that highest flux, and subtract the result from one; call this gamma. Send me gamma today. -0.016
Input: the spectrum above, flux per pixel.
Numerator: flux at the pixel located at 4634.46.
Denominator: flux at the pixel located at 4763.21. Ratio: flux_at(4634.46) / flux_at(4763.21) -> 1.09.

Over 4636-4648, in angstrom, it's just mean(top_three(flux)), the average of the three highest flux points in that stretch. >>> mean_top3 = 20.5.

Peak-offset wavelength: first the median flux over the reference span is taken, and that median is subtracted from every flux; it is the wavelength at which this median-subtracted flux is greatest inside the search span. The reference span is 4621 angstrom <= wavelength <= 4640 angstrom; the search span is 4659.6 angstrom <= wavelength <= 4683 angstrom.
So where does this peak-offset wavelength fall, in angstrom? 4660.14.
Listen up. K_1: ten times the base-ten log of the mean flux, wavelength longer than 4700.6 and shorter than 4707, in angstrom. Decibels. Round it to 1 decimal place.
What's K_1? 12.5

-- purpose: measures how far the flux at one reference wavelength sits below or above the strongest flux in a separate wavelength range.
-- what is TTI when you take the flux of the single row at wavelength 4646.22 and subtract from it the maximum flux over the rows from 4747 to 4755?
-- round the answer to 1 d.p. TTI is -2.2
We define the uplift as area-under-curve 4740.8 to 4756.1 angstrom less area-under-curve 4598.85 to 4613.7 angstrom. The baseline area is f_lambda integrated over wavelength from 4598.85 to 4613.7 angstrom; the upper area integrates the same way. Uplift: 17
